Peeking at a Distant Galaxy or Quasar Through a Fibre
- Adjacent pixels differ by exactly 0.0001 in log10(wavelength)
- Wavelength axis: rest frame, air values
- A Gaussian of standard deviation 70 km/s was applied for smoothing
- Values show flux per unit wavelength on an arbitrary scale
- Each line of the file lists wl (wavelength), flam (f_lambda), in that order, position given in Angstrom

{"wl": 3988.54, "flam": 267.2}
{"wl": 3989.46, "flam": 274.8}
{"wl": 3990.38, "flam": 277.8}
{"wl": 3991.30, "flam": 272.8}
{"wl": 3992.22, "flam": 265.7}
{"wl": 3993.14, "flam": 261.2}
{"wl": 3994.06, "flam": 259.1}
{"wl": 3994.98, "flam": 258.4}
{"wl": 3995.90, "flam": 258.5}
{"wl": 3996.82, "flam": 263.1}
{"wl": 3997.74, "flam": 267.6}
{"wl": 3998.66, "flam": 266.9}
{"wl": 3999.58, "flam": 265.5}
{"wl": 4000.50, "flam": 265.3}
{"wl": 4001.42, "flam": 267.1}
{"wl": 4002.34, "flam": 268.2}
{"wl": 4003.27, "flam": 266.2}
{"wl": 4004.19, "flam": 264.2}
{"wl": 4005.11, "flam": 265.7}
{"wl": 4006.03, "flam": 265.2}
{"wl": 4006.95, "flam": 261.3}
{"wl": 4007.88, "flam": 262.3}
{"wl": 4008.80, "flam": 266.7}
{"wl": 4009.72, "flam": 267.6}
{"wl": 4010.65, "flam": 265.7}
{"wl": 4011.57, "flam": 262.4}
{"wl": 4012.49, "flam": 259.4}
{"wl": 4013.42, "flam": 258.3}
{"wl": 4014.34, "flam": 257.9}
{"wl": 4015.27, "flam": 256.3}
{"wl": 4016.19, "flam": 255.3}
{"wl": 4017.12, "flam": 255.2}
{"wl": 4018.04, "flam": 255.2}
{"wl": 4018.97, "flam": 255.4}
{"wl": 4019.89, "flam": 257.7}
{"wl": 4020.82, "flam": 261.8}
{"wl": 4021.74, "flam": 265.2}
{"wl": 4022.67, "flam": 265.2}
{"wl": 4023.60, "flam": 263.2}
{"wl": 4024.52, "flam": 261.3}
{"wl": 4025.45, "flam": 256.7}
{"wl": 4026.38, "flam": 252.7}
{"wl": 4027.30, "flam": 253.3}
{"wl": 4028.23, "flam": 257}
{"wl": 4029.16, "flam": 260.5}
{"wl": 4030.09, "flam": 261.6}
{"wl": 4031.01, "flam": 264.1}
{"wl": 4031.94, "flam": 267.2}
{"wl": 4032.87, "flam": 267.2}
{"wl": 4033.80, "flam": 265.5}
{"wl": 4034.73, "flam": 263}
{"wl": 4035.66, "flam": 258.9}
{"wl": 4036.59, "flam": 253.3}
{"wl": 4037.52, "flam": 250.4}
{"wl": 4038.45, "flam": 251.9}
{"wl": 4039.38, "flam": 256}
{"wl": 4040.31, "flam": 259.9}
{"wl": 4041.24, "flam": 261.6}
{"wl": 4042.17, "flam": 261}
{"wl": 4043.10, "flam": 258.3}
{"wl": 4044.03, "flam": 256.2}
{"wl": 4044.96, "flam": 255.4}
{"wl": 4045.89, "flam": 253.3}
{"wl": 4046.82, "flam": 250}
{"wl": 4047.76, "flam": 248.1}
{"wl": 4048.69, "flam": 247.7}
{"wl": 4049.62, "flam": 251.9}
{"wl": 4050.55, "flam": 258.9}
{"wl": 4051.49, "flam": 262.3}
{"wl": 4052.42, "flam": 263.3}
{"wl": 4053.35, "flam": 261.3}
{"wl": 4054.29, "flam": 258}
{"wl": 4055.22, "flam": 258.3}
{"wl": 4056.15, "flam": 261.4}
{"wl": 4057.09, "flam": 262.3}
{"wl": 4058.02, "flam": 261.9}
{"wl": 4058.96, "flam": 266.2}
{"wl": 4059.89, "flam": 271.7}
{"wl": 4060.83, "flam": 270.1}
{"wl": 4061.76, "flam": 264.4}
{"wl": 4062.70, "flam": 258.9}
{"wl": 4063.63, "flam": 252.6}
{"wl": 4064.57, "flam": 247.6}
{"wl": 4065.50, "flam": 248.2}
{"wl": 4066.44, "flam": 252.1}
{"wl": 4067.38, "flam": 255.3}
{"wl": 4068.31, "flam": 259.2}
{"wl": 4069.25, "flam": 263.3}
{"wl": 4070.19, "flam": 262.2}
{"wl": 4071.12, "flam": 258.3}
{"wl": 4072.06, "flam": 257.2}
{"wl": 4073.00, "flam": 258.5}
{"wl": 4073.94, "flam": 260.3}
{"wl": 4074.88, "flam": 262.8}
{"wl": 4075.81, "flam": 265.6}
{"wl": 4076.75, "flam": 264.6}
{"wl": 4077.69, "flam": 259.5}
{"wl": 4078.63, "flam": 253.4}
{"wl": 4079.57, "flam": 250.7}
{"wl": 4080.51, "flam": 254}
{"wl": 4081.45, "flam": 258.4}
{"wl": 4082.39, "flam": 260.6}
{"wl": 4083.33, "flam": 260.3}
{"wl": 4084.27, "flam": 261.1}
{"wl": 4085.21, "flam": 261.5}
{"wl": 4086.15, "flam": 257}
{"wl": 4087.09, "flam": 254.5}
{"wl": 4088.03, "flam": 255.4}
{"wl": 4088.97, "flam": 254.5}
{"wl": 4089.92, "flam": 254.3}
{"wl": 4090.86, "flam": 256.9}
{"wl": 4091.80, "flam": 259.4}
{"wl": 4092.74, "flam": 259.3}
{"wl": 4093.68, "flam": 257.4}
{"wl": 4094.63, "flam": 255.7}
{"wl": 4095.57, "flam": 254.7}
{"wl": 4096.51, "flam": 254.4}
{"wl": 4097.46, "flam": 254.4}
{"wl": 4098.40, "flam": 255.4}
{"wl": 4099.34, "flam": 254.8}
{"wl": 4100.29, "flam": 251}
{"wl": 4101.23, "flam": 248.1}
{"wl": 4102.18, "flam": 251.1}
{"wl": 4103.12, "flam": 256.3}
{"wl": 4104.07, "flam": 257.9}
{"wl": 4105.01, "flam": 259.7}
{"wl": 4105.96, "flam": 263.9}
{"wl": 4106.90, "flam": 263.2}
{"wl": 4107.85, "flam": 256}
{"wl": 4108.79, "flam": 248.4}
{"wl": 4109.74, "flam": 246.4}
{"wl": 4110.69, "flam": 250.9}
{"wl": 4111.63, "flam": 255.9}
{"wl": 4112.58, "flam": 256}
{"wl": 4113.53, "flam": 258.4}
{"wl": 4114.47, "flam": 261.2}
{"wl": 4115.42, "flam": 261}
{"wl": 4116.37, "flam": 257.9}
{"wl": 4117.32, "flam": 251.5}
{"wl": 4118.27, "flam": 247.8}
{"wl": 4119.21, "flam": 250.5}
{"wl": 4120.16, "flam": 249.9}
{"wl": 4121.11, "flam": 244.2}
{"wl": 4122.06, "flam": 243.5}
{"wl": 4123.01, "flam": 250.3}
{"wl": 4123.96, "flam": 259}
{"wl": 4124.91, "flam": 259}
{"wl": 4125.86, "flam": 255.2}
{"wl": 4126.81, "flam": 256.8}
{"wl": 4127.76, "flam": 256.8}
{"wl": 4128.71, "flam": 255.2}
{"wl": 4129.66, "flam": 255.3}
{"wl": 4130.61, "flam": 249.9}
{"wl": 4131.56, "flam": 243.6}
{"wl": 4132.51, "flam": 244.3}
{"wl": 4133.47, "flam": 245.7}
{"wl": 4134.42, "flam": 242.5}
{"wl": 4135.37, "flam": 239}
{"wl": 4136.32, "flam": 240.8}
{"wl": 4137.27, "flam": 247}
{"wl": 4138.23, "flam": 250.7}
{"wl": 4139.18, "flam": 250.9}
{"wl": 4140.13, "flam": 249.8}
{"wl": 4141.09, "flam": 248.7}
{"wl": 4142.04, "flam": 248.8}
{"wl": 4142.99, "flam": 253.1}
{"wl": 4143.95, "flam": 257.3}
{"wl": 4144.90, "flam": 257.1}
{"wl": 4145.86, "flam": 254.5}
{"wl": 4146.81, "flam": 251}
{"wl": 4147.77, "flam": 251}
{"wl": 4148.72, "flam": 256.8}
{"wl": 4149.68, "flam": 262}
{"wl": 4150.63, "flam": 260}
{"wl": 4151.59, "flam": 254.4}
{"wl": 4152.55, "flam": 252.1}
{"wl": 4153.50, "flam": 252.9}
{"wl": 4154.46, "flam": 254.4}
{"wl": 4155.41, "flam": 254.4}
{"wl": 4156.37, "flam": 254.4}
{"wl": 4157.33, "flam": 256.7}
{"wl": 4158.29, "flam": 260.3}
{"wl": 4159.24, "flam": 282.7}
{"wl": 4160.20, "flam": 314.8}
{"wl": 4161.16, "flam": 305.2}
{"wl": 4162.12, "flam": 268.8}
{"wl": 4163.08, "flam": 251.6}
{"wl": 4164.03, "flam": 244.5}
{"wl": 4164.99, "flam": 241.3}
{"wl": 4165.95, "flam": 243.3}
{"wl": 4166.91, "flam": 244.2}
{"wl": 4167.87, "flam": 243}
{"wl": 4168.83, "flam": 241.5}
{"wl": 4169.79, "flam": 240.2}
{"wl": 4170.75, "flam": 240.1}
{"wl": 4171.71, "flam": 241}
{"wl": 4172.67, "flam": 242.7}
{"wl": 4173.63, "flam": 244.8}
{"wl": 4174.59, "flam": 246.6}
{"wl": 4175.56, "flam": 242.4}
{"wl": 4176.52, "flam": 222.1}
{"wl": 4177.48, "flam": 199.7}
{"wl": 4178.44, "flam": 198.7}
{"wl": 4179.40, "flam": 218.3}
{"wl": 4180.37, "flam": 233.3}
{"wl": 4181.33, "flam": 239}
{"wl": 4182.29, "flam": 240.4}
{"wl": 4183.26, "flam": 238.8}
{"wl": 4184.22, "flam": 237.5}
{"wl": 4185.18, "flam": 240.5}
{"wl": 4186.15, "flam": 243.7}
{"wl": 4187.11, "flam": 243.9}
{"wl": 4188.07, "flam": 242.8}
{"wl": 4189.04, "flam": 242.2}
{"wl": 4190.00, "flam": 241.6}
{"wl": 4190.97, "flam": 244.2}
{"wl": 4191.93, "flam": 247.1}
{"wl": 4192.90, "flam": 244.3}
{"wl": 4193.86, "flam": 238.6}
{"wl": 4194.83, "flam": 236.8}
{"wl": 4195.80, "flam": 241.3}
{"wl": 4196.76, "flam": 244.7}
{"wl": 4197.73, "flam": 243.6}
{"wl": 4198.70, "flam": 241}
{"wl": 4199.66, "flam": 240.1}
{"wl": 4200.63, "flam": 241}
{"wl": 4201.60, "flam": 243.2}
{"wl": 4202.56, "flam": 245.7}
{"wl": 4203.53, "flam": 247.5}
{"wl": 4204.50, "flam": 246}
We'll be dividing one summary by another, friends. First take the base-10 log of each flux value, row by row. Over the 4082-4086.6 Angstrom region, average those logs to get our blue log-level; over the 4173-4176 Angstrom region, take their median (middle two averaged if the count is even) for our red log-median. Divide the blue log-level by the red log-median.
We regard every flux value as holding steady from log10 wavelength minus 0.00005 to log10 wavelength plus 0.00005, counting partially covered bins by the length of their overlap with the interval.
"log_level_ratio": 1.011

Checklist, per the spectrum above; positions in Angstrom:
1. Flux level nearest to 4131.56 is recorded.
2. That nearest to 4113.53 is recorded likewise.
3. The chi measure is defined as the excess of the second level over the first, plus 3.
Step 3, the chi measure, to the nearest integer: 18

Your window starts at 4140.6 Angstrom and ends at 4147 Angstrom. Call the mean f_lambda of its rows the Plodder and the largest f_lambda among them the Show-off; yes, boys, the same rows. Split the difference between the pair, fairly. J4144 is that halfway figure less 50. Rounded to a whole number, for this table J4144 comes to 205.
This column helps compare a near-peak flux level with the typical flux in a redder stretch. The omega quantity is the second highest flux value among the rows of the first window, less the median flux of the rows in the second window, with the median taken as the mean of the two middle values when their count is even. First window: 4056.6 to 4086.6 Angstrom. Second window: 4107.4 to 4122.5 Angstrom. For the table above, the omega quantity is 19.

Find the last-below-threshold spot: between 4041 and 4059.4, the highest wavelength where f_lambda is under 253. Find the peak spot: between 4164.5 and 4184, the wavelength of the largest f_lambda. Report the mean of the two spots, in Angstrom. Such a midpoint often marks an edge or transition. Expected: 4112.1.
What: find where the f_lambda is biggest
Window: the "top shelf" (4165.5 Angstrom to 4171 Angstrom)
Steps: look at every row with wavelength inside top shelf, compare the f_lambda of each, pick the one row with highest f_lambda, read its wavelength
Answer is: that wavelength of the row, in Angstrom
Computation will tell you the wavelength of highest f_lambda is 4166.91 Angstrom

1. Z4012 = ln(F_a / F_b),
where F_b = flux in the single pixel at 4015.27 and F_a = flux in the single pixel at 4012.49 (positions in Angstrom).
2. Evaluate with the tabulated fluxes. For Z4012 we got 0.012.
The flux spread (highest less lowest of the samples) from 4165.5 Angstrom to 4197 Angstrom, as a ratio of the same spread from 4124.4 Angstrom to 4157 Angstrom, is 2.1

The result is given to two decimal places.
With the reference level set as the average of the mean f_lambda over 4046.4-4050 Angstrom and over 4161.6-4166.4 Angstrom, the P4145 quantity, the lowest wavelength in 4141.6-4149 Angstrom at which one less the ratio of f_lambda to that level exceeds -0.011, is 4142.04 Angstrom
